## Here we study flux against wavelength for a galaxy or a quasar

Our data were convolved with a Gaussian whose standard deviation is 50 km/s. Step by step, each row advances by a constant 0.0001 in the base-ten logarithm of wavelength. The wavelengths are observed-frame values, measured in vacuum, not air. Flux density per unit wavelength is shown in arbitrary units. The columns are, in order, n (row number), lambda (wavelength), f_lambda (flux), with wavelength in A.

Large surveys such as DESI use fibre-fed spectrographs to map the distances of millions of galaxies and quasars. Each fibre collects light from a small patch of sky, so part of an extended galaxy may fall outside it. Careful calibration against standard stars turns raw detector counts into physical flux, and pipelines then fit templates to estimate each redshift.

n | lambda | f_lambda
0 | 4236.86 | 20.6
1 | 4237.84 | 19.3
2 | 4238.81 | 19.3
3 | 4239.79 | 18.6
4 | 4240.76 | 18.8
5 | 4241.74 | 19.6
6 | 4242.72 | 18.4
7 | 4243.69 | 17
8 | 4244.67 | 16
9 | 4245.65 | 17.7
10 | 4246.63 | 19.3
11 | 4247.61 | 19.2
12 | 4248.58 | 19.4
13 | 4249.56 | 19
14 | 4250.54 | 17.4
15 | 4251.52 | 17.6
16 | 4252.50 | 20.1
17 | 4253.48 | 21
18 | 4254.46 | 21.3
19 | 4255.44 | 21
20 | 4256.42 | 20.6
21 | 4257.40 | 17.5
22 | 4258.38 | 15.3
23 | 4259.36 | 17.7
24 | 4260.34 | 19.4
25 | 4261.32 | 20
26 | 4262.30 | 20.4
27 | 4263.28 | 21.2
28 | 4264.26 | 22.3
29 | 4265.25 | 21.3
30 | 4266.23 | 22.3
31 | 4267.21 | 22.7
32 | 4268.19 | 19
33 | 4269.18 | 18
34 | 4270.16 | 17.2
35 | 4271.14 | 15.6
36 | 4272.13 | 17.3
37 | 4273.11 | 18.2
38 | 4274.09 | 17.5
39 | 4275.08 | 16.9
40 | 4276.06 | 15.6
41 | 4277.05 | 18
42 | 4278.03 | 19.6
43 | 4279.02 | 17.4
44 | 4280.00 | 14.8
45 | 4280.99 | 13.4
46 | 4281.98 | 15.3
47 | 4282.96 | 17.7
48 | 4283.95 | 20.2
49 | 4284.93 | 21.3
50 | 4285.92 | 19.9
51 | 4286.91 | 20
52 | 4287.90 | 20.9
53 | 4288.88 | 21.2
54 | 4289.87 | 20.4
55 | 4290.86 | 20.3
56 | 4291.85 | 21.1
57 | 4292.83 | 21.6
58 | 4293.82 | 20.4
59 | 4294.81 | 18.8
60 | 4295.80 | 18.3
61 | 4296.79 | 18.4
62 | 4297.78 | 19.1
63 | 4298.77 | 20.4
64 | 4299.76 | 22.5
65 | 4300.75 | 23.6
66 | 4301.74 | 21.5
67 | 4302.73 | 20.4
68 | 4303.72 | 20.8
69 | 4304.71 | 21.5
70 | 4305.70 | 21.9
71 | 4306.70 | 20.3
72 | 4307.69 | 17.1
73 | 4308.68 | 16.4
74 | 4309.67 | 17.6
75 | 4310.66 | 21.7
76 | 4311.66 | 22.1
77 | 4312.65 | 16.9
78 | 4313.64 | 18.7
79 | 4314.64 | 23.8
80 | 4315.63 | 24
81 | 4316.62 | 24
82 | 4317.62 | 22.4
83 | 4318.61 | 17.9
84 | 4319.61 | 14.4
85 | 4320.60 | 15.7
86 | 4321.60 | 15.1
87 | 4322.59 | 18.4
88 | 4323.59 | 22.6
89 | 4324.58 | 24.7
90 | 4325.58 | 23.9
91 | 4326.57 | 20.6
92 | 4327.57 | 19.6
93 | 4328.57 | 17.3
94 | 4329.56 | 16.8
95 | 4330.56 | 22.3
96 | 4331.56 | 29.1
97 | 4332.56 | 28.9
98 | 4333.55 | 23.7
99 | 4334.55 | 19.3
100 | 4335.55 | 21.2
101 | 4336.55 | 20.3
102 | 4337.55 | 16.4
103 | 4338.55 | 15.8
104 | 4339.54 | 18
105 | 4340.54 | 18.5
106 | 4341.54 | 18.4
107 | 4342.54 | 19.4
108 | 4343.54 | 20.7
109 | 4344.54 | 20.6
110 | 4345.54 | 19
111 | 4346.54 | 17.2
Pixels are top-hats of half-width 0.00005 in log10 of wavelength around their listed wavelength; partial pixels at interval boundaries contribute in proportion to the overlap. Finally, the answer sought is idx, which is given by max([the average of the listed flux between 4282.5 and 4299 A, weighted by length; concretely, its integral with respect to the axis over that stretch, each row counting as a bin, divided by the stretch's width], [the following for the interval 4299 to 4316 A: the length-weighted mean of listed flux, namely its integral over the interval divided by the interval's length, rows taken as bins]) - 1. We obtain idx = 19.6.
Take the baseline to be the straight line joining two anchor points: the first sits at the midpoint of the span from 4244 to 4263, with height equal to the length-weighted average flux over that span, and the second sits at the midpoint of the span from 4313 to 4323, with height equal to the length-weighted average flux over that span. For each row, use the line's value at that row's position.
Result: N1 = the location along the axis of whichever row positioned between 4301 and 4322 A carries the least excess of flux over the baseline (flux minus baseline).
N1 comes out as 4319.61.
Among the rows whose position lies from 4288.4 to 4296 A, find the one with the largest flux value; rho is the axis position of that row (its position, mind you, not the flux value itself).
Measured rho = 4292.83 A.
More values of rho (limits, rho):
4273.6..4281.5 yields 4278.03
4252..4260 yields 4254.46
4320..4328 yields 4324.58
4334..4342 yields 4335.55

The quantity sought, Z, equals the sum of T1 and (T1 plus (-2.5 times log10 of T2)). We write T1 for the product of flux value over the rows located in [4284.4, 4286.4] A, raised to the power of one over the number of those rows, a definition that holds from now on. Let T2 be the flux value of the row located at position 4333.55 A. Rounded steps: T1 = 20.6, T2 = 23.7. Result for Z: 38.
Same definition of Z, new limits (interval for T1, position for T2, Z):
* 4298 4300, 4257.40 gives 40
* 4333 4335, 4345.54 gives 40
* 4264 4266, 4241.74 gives 40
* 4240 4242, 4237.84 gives 35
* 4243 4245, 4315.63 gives 30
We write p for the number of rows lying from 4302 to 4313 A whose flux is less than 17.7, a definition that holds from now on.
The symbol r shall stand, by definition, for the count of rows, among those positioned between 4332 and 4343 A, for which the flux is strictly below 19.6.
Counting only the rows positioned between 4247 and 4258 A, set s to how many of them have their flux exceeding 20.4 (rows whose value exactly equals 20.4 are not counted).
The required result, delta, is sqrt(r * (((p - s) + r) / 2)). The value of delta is 4.95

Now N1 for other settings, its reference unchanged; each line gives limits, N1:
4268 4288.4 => 4280.99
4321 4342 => 4321.60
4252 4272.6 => 4258.38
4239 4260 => 4258.38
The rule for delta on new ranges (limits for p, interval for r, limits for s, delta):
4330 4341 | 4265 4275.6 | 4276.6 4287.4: 6.00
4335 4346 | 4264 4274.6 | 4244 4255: 4.95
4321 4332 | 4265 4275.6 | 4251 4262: 5.29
